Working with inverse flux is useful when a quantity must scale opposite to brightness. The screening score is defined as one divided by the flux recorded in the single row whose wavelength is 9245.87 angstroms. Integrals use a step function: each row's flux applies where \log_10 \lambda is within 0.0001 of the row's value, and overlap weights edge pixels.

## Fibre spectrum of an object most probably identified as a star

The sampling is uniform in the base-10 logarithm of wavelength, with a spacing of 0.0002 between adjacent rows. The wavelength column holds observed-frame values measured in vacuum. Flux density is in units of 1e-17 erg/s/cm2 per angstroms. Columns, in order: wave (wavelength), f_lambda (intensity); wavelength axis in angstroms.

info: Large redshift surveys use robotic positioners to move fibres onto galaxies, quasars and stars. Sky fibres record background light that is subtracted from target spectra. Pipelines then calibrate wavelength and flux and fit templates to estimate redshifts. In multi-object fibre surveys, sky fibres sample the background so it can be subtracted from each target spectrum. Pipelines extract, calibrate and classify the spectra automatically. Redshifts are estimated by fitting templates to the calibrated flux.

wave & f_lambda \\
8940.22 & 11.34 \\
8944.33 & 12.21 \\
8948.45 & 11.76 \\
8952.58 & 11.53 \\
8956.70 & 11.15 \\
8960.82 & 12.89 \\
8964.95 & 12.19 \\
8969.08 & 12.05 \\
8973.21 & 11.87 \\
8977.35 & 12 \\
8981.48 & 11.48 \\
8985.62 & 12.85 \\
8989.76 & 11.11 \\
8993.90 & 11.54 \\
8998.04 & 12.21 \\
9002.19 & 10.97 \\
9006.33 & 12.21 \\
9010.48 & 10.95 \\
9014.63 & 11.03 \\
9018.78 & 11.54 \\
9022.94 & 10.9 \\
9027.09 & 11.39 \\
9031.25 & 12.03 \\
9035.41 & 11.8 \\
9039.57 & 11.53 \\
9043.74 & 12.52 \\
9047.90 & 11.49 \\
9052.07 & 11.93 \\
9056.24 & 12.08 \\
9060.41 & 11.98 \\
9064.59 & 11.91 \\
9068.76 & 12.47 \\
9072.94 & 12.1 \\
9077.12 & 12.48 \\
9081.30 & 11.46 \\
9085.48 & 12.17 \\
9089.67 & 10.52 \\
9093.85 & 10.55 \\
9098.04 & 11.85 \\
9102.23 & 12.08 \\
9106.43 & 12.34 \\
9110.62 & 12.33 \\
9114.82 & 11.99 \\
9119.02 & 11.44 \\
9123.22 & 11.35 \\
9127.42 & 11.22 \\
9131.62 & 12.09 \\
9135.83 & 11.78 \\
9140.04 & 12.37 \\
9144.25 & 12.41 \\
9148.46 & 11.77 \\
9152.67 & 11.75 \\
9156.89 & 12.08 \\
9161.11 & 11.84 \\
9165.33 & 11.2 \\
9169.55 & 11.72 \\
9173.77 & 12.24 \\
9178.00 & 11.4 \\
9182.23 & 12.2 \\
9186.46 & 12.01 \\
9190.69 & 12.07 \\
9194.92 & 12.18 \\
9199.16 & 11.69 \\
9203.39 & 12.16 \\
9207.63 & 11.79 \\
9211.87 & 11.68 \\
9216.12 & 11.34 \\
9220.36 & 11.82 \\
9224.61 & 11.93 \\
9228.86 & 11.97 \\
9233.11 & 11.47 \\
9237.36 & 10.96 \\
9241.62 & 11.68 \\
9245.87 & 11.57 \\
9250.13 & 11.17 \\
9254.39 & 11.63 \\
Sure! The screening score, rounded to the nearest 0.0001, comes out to 0.0864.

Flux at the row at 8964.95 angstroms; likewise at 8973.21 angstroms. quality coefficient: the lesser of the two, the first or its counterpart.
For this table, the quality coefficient 11.9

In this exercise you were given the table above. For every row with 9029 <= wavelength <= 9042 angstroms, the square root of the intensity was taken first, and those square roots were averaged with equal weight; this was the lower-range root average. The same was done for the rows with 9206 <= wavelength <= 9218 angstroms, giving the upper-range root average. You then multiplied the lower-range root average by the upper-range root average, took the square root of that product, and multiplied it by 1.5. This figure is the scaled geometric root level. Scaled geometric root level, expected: 5.13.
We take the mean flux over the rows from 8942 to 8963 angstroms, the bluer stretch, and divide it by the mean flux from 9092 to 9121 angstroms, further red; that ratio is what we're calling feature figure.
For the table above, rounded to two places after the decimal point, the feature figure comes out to 1.01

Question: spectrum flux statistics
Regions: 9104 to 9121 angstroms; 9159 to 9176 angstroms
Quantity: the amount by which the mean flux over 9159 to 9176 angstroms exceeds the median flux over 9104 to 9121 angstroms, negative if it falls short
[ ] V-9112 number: -0.41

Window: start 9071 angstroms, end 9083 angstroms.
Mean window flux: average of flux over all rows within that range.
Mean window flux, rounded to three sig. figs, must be 12.0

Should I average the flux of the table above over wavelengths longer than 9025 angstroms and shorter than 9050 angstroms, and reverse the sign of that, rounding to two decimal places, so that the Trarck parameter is -11.79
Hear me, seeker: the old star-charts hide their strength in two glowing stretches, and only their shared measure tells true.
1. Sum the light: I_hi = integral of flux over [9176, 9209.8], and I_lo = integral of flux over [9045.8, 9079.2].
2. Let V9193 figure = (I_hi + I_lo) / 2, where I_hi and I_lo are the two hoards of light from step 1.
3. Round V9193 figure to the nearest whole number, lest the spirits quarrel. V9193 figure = 403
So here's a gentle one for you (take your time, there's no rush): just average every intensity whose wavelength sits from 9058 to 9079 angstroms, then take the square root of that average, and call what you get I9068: 3.49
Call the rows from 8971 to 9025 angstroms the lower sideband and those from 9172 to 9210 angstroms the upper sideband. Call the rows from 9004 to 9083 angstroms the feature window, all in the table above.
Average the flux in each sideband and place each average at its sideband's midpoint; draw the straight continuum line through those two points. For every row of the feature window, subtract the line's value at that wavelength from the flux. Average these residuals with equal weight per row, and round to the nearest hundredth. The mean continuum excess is 0.10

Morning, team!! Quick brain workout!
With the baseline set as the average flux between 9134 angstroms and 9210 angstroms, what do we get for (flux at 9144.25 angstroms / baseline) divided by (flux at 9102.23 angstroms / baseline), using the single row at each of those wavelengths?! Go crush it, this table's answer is 1.027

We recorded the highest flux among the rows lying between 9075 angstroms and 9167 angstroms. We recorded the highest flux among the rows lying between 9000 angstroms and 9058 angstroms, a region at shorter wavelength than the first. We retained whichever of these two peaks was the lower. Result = 12.48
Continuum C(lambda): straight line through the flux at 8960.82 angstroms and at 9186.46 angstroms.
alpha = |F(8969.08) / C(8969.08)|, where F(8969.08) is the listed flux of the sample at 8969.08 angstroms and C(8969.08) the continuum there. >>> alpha 0.937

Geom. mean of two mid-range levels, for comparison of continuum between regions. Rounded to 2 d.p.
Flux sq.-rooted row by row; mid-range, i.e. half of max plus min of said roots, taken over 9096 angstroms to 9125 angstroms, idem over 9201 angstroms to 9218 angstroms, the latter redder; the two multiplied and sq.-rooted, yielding 3.43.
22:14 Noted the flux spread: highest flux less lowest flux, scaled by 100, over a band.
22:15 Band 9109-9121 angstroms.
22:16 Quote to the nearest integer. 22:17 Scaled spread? 89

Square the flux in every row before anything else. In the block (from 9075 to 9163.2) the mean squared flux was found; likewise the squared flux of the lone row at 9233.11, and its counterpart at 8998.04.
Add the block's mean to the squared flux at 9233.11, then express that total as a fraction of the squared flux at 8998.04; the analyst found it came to 1.82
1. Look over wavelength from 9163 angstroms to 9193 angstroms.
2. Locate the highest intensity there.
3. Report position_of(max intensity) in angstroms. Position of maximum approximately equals 9173.77 angstroms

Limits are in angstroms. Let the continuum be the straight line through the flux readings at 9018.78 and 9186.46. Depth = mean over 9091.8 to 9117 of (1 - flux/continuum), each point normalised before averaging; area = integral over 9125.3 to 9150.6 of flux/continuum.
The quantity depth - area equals -25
